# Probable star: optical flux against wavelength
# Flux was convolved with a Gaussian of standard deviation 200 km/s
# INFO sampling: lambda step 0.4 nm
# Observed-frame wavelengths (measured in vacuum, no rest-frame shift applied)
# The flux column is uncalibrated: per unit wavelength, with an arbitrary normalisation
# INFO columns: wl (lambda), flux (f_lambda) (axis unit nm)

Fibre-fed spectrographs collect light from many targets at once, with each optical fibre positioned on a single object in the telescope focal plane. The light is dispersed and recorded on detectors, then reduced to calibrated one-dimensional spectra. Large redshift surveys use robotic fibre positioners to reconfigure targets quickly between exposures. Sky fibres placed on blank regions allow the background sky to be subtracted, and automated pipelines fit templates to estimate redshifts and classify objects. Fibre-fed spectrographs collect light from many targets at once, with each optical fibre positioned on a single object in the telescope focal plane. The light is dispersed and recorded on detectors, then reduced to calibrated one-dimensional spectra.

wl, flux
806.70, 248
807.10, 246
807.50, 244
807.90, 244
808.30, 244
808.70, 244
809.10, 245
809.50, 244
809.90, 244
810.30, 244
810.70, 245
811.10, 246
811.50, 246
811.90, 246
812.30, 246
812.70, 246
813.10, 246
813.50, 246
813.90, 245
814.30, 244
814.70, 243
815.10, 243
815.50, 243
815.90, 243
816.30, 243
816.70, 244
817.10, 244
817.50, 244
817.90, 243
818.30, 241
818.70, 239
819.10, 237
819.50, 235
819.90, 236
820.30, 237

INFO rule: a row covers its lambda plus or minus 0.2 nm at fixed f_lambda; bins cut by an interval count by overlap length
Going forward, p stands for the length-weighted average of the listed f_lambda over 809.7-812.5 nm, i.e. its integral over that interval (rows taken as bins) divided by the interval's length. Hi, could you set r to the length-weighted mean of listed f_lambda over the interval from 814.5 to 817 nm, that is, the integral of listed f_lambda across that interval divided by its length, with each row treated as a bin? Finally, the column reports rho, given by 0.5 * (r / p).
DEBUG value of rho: 0.496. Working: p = 245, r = 243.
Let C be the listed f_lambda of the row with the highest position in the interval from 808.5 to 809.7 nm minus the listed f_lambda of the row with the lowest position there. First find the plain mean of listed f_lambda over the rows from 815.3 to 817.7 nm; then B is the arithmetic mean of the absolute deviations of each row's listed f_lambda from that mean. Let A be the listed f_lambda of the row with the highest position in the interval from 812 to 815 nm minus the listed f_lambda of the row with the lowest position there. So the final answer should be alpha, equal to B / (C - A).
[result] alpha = 0.17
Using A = -3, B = 0.5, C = 0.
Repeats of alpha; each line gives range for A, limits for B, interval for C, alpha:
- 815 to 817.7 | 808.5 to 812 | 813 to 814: -0.40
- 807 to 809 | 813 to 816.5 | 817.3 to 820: -0.19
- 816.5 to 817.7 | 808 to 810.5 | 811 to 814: -0.28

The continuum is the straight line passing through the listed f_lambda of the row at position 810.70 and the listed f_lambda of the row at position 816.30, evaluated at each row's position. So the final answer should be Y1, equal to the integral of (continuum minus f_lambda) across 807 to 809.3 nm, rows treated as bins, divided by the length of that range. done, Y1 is 1.48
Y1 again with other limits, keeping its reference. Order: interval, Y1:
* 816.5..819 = 0.20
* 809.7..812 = -0.19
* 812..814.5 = -1.43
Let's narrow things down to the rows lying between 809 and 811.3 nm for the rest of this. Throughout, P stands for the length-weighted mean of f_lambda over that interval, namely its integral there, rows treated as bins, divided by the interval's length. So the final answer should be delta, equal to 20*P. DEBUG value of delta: 4893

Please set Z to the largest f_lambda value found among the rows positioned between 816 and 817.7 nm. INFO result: 244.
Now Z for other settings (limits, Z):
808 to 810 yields 245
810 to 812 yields 246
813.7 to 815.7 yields 245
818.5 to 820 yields 239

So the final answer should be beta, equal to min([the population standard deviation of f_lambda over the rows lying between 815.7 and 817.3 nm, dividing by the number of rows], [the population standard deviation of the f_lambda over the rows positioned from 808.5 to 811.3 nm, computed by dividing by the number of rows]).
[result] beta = 0.50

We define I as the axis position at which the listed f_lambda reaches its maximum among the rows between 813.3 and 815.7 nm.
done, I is 813.50 nm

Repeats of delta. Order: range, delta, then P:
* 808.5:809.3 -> 4890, 244.5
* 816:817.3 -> 4872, 243.6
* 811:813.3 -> 4920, 246.0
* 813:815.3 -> 4889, 244.4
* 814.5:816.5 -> 4860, 243.0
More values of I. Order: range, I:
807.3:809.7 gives 809.10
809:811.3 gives 811.10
